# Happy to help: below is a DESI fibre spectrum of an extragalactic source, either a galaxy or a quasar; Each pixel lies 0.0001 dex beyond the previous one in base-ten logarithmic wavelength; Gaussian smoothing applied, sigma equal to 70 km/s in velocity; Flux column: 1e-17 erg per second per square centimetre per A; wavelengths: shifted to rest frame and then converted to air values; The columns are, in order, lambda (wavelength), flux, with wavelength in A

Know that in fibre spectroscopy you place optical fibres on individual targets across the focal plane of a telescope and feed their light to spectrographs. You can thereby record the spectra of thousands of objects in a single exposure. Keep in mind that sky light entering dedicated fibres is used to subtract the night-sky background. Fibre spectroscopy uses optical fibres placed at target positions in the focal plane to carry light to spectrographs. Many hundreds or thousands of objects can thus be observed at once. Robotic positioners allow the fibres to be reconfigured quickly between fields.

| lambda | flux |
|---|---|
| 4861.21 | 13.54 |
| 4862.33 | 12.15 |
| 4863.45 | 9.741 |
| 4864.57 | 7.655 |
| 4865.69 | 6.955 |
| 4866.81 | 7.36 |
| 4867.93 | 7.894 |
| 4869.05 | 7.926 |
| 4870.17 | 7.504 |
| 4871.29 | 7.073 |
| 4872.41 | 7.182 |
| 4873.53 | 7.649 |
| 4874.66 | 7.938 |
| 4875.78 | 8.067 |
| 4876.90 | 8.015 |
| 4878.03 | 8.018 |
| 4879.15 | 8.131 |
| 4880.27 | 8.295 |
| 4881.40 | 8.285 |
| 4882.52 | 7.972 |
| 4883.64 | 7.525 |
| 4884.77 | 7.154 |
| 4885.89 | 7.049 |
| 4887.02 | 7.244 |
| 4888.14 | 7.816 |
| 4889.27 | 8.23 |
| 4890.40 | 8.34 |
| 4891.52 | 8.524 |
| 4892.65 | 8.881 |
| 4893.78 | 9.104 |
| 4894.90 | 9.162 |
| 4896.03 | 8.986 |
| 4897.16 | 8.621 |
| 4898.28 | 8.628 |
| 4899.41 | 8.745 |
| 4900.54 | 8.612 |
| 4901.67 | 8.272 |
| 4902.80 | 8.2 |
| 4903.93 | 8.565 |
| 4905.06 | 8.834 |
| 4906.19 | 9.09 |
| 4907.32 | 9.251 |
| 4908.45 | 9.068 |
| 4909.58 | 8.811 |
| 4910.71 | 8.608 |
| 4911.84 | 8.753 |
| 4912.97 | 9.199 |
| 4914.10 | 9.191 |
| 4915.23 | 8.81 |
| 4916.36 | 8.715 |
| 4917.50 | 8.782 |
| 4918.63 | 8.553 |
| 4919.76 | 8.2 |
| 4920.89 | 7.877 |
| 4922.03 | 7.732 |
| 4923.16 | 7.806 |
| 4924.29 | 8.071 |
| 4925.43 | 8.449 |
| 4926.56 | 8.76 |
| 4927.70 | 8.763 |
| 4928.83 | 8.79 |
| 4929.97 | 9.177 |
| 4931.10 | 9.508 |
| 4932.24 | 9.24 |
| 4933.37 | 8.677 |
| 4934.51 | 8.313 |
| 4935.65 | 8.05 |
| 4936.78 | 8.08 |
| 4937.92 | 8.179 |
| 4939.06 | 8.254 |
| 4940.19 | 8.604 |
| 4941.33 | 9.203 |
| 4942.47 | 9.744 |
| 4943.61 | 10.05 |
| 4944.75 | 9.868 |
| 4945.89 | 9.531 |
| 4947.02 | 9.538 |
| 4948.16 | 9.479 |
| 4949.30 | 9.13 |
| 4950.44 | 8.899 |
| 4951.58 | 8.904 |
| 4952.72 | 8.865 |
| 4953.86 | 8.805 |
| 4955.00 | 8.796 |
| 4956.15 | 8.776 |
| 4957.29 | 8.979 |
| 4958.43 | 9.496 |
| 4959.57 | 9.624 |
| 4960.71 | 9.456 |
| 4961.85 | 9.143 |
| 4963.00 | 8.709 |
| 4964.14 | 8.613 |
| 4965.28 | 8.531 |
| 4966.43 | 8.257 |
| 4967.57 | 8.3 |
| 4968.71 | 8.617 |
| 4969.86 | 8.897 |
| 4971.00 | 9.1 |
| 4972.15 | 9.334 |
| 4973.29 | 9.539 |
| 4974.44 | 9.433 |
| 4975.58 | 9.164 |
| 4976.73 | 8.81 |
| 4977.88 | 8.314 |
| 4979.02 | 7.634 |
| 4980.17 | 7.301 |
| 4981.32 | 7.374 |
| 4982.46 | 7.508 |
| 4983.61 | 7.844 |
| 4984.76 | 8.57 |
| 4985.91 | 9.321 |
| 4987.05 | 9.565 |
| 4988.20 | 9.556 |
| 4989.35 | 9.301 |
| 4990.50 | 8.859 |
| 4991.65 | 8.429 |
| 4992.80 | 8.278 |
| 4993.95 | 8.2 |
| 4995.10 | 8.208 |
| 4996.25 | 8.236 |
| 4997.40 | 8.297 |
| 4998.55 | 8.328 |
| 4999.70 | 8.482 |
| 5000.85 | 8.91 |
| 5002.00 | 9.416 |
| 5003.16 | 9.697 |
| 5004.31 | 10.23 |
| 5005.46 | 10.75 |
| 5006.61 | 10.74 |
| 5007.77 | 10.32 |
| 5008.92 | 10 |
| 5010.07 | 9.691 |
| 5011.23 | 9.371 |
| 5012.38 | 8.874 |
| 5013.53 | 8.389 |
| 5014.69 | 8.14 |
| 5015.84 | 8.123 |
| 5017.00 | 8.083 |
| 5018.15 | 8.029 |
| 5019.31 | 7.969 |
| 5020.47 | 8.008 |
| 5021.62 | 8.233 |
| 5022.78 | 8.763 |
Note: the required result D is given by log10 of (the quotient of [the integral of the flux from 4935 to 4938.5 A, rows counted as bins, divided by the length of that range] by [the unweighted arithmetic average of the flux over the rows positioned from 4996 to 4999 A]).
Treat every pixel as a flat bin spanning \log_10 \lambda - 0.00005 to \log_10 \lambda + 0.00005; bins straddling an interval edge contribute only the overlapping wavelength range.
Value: -0.010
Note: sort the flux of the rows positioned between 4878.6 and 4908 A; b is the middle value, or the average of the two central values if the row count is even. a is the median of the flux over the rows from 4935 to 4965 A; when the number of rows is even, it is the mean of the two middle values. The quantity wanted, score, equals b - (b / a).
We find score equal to 7.49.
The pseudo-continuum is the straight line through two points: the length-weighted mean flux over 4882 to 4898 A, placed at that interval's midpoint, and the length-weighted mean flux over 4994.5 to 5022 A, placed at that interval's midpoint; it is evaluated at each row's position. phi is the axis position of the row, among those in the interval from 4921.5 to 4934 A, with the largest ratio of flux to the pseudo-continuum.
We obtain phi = 4931.10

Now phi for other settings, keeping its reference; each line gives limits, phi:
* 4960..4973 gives 4960.71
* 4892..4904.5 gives 4894.90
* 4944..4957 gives 4944.75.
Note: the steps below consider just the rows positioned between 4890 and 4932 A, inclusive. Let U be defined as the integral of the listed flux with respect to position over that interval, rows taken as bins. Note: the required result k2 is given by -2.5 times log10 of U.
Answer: -6.4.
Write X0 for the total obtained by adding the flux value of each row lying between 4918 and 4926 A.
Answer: 56.7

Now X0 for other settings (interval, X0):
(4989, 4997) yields 59.5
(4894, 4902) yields 61.0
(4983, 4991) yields 63.0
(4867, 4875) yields 53.2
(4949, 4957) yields 62.2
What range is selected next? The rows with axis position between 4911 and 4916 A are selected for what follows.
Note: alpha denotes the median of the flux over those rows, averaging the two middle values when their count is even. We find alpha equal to 9.0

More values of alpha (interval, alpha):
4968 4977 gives 9.1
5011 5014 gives 8.9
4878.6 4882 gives 8.3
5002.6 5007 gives 10.5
